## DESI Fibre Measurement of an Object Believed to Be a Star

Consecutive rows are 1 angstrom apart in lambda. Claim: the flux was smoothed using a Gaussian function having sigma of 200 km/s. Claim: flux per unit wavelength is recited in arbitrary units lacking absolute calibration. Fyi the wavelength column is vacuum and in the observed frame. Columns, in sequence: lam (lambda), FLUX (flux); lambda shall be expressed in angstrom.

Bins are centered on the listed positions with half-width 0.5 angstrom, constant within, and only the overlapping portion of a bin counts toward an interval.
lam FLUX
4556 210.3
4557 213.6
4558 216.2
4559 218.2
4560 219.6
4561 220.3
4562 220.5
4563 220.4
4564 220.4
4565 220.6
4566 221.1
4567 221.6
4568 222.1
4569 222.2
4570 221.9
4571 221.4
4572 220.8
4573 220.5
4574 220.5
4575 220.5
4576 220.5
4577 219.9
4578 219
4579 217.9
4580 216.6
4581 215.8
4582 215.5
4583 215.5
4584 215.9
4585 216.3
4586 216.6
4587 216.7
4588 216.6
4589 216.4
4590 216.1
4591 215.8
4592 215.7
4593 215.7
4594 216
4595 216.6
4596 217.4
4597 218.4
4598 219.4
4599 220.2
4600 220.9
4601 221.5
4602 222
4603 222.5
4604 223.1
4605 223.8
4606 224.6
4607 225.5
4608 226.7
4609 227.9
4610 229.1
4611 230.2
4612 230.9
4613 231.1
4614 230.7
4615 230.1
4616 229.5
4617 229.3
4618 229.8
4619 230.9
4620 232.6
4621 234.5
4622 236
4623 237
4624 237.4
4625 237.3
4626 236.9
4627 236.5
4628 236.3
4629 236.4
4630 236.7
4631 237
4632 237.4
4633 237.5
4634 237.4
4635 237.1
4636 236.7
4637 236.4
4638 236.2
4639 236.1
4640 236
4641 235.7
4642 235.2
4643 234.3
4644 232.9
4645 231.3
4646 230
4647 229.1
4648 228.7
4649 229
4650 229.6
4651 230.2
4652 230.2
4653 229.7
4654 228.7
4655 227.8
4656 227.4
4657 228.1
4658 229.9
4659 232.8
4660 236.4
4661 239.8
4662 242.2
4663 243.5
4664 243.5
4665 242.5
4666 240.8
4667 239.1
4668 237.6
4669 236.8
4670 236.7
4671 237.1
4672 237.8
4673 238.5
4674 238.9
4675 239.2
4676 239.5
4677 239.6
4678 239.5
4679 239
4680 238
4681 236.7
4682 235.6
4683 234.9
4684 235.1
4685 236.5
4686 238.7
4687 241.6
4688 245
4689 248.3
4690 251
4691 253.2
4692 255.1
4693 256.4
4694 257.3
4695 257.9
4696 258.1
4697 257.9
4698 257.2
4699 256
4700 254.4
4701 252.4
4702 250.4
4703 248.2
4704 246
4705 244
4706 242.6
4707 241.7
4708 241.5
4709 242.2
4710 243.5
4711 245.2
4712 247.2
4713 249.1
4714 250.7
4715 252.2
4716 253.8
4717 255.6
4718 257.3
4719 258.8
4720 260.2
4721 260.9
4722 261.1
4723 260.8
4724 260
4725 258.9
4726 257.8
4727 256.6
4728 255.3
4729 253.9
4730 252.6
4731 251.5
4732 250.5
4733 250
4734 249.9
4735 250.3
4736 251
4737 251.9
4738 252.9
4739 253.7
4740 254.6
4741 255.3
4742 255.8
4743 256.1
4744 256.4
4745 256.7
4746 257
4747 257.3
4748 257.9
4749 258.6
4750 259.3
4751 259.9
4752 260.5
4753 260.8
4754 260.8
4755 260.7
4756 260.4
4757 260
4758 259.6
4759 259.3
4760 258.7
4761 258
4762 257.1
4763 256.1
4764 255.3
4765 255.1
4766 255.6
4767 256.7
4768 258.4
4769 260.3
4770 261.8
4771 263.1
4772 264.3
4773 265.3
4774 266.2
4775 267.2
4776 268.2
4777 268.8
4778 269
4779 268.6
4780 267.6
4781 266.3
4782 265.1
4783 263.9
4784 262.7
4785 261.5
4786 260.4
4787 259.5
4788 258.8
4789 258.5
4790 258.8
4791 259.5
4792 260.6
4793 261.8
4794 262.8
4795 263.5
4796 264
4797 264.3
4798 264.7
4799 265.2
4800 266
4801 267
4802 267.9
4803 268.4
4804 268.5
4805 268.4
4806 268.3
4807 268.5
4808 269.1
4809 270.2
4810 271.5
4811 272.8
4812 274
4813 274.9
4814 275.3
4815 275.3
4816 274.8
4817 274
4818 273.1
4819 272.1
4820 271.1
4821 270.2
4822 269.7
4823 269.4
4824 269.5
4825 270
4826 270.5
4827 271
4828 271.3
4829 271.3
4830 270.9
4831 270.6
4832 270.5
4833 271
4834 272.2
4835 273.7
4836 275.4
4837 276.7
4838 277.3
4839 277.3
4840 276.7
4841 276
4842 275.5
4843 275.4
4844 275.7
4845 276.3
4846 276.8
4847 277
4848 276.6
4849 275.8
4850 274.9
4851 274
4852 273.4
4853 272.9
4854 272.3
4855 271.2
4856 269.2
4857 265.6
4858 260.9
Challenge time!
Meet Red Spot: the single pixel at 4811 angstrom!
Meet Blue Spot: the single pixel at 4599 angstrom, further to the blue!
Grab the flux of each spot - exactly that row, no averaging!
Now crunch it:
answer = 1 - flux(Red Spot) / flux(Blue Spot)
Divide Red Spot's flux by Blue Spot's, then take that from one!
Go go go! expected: -0.239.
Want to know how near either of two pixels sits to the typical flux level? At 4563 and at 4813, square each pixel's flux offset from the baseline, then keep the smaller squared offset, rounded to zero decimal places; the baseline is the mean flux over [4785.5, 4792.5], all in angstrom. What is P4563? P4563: 239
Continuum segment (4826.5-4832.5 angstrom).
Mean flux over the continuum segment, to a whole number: 271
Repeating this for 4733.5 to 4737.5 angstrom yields 251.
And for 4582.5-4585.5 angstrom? 216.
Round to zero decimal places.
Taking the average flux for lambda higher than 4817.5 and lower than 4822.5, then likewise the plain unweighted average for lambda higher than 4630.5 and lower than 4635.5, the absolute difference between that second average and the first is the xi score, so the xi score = 34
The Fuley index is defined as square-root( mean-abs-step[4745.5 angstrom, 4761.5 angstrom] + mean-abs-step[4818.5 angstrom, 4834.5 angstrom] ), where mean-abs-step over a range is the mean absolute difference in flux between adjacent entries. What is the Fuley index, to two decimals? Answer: 0.96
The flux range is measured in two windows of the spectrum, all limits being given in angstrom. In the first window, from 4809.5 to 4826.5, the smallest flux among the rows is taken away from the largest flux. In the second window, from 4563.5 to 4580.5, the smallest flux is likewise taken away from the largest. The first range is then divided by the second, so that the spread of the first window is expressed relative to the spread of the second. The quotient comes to 1.1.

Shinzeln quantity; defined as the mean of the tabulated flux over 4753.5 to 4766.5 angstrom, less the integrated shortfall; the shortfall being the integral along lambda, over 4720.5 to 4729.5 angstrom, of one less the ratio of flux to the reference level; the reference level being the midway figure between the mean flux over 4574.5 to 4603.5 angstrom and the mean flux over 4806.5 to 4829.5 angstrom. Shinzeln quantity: 259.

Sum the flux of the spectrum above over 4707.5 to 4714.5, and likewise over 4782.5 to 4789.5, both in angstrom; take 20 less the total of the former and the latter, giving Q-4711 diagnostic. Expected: -3525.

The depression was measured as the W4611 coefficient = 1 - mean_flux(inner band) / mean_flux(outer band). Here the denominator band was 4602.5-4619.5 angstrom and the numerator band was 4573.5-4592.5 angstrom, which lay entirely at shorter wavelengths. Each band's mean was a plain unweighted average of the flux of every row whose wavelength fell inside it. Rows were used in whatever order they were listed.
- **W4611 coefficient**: 0.05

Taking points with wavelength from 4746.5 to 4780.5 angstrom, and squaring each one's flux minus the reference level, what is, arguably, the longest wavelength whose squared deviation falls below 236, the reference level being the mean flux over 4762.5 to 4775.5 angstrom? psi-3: 4780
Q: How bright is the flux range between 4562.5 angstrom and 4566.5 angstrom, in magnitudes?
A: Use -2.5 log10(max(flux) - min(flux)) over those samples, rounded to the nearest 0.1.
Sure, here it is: 0.4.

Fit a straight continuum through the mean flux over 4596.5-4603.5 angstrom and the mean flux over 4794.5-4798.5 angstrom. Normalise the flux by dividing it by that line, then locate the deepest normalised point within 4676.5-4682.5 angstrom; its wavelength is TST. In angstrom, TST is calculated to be 4682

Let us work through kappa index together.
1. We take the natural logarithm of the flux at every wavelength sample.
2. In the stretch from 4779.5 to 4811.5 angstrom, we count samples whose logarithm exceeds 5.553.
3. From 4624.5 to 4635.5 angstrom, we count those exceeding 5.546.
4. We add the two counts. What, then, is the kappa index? 32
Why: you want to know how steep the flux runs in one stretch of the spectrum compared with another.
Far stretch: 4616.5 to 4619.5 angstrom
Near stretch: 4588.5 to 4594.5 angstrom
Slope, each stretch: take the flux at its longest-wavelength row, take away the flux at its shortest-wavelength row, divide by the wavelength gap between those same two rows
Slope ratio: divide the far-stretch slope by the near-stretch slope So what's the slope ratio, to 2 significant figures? -10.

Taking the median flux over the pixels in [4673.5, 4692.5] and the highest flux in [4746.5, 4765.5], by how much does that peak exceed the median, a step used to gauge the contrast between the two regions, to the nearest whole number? 22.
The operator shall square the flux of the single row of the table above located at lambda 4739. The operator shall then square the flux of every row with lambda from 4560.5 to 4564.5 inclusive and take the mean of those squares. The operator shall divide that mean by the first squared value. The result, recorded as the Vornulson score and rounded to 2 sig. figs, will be 0.75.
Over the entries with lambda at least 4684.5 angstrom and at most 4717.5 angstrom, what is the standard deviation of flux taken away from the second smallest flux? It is 232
